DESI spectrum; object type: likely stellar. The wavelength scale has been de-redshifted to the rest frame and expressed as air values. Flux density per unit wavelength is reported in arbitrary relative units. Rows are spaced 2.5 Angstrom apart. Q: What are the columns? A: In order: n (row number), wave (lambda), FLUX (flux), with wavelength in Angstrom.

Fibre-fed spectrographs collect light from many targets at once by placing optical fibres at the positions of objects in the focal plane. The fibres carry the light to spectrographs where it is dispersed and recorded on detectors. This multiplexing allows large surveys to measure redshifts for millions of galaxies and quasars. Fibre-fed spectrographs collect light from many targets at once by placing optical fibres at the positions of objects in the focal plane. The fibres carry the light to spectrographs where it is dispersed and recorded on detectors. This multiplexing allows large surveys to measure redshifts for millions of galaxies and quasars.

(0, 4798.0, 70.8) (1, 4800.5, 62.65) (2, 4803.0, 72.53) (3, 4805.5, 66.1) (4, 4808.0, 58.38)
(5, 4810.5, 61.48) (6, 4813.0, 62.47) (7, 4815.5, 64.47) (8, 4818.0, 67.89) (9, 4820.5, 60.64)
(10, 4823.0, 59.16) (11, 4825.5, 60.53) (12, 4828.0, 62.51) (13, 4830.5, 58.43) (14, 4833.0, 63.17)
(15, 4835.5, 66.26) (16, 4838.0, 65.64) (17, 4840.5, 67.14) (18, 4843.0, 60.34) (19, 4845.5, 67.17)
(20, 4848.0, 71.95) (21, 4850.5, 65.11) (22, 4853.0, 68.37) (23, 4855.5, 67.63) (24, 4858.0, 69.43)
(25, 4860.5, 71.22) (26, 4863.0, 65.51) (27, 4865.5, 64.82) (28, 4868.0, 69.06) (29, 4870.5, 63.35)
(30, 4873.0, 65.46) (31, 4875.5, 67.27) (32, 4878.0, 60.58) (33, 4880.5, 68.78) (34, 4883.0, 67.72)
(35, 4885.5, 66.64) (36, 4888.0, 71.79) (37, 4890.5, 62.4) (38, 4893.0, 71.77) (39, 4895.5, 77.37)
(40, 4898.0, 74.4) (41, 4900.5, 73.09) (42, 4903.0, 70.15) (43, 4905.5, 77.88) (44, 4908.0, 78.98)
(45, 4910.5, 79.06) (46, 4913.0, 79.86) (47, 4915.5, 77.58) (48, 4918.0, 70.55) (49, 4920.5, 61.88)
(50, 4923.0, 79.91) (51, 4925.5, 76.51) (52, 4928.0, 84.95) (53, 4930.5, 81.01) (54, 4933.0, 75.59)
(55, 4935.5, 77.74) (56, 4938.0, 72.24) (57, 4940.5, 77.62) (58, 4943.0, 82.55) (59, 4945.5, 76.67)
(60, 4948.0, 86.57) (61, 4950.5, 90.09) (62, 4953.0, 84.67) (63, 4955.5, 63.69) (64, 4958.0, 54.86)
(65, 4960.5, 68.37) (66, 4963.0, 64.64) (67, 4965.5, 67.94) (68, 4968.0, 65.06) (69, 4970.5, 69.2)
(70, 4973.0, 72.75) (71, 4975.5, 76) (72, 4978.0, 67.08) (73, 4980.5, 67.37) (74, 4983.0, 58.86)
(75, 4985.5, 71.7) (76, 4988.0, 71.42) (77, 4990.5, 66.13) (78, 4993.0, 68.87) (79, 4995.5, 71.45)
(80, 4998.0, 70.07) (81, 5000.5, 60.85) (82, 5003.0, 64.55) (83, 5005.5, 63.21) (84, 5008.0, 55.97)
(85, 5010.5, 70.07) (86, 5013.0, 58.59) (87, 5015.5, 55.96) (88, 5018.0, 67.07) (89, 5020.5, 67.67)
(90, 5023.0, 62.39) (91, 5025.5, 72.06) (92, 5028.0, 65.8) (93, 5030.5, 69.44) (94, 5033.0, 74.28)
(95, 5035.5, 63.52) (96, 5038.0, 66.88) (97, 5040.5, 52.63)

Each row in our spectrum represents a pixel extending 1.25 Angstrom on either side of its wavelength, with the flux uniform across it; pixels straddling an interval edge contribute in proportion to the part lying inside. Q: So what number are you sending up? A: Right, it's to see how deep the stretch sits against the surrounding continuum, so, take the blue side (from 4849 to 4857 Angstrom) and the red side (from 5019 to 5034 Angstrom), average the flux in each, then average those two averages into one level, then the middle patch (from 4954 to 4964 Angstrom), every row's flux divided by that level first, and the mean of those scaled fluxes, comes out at 0.93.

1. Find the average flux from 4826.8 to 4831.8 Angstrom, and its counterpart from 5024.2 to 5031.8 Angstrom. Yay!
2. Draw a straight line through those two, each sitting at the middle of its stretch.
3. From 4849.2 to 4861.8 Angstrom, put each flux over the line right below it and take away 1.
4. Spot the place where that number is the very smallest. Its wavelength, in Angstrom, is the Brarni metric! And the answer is 4850.5 Angstrom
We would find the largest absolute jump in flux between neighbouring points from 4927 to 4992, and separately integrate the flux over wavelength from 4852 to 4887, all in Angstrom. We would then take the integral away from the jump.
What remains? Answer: -2319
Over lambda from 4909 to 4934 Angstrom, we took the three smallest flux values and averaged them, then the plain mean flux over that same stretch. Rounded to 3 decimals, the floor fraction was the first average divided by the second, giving 0.904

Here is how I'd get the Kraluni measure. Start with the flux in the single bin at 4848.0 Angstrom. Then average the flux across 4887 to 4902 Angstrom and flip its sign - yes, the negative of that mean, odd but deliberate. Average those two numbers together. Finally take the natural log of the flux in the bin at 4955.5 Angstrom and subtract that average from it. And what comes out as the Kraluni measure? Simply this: 4.1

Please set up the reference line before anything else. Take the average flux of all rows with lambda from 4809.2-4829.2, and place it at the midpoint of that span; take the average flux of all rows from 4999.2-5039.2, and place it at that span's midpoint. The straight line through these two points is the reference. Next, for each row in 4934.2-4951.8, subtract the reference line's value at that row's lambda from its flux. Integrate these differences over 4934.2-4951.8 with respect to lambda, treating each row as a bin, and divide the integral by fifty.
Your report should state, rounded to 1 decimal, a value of 5.8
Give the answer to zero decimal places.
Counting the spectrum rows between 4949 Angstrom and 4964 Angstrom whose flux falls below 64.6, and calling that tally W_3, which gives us 2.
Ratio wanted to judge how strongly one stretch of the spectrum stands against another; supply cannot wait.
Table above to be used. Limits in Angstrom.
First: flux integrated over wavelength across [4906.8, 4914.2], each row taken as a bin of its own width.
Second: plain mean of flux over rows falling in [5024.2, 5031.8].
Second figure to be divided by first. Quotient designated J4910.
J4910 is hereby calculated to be 0.12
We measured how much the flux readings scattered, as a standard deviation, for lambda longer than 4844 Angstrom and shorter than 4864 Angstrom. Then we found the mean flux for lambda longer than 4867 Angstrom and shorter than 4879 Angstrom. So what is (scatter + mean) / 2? 34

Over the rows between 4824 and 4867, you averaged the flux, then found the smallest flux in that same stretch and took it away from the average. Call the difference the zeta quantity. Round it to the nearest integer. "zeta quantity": 7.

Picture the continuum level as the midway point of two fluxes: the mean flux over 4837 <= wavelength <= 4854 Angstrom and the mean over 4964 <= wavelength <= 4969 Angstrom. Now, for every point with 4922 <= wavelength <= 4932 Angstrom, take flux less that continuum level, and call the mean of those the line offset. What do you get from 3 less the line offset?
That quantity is -11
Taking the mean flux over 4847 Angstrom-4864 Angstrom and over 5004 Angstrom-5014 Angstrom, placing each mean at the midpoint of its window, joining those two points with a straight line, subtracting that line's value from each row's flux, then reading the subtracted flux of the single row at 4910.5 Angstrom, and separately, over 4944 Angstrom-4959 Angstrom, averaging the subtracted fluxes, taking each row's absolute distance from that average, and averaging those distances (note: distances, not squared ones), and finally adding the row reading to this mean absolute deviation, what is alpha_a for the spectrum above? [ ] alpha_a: 24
